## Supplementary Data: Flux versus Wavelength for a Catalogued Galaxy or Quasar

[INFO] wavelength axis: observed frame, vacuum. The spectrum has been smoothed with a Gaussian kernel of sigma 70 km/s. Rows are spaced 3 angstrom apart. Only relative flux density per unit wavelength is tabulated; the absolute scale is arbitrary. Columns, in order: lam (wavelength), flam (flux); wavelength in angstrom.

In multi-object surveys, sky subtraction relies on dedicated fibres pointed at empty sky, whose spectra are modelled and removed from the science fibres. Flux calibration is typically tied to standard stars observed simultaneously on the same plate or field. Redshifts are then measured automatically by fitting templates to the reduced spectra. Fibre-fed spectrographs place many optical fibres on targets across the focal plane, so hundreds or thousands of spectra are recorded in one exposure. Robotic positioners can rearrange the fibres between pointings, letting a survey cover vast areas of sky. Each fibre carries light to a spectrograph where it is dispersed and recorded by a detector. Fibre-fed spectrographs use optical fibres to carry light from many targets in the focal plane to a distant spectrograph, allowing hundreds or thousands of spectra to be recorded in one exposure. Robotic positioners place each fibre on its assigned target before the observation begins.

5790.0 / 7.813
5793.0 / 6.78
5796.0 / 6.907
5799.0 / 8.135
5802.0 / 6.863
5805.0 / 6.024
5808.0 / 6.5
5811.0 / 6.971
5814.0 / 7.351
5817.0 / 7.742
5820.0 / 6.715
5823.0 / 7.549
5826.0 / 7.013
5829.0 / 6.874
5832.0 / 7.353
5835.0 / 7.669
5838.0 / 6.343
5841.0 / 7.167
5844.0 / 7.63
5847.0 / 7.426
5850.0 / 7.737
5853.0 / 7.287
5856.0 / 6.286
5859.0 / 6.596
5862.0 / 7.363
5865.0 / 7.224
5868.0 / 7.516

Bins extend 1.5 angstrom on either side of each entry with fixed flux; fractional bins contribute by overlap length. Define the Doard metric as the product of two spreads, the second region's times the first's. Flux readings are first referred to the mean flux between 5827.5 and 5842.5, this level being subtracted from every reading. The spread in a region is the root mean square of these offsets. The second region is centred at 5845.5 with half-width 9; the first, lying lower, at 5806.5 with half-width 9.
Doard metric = 0.33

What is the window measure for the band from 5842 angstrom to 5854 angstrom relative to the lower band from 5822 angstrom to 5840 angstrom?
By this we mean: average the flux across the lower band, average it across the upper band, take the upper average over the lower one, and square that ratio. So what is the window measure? 1.11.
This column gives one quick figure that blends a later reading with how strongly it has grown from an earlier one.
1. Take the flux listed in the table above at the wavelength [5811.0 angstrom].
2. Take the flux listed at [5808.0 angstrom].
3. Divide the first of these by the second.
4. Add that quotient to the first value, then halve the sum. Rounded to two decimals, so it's 4.02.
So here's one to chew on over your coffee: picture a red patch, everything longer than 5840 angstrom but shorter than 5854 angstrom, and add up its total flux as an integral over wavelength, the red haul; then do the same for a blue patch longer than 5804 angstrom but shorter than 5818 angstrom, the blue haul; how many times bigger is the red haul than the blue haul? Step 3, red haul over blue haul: 1.08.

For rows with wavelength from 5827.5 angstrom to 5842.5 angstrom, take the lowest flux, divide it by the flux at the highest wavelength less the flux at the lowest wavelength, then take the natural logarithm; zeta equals 3.07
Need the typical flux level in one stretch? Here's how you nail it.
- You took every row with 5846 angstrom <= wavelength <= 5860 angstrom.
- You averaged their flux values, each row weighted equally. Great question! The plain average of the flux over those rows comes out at 7.07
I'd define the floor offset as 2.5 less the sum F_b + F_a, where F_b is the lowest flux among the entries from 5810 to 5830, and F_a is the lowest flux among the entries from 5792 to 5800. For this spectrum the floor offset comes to -11.0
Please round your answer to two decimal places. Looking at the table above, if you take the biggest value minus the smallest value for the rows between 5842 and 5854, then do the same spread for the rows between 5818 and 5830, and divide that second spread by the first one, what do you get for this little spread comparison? 1.85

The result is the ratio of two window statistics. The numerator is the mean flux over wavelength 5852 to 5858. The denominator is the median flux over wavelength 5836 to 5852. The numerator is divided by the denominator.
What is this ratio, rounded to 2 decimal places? 0.91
